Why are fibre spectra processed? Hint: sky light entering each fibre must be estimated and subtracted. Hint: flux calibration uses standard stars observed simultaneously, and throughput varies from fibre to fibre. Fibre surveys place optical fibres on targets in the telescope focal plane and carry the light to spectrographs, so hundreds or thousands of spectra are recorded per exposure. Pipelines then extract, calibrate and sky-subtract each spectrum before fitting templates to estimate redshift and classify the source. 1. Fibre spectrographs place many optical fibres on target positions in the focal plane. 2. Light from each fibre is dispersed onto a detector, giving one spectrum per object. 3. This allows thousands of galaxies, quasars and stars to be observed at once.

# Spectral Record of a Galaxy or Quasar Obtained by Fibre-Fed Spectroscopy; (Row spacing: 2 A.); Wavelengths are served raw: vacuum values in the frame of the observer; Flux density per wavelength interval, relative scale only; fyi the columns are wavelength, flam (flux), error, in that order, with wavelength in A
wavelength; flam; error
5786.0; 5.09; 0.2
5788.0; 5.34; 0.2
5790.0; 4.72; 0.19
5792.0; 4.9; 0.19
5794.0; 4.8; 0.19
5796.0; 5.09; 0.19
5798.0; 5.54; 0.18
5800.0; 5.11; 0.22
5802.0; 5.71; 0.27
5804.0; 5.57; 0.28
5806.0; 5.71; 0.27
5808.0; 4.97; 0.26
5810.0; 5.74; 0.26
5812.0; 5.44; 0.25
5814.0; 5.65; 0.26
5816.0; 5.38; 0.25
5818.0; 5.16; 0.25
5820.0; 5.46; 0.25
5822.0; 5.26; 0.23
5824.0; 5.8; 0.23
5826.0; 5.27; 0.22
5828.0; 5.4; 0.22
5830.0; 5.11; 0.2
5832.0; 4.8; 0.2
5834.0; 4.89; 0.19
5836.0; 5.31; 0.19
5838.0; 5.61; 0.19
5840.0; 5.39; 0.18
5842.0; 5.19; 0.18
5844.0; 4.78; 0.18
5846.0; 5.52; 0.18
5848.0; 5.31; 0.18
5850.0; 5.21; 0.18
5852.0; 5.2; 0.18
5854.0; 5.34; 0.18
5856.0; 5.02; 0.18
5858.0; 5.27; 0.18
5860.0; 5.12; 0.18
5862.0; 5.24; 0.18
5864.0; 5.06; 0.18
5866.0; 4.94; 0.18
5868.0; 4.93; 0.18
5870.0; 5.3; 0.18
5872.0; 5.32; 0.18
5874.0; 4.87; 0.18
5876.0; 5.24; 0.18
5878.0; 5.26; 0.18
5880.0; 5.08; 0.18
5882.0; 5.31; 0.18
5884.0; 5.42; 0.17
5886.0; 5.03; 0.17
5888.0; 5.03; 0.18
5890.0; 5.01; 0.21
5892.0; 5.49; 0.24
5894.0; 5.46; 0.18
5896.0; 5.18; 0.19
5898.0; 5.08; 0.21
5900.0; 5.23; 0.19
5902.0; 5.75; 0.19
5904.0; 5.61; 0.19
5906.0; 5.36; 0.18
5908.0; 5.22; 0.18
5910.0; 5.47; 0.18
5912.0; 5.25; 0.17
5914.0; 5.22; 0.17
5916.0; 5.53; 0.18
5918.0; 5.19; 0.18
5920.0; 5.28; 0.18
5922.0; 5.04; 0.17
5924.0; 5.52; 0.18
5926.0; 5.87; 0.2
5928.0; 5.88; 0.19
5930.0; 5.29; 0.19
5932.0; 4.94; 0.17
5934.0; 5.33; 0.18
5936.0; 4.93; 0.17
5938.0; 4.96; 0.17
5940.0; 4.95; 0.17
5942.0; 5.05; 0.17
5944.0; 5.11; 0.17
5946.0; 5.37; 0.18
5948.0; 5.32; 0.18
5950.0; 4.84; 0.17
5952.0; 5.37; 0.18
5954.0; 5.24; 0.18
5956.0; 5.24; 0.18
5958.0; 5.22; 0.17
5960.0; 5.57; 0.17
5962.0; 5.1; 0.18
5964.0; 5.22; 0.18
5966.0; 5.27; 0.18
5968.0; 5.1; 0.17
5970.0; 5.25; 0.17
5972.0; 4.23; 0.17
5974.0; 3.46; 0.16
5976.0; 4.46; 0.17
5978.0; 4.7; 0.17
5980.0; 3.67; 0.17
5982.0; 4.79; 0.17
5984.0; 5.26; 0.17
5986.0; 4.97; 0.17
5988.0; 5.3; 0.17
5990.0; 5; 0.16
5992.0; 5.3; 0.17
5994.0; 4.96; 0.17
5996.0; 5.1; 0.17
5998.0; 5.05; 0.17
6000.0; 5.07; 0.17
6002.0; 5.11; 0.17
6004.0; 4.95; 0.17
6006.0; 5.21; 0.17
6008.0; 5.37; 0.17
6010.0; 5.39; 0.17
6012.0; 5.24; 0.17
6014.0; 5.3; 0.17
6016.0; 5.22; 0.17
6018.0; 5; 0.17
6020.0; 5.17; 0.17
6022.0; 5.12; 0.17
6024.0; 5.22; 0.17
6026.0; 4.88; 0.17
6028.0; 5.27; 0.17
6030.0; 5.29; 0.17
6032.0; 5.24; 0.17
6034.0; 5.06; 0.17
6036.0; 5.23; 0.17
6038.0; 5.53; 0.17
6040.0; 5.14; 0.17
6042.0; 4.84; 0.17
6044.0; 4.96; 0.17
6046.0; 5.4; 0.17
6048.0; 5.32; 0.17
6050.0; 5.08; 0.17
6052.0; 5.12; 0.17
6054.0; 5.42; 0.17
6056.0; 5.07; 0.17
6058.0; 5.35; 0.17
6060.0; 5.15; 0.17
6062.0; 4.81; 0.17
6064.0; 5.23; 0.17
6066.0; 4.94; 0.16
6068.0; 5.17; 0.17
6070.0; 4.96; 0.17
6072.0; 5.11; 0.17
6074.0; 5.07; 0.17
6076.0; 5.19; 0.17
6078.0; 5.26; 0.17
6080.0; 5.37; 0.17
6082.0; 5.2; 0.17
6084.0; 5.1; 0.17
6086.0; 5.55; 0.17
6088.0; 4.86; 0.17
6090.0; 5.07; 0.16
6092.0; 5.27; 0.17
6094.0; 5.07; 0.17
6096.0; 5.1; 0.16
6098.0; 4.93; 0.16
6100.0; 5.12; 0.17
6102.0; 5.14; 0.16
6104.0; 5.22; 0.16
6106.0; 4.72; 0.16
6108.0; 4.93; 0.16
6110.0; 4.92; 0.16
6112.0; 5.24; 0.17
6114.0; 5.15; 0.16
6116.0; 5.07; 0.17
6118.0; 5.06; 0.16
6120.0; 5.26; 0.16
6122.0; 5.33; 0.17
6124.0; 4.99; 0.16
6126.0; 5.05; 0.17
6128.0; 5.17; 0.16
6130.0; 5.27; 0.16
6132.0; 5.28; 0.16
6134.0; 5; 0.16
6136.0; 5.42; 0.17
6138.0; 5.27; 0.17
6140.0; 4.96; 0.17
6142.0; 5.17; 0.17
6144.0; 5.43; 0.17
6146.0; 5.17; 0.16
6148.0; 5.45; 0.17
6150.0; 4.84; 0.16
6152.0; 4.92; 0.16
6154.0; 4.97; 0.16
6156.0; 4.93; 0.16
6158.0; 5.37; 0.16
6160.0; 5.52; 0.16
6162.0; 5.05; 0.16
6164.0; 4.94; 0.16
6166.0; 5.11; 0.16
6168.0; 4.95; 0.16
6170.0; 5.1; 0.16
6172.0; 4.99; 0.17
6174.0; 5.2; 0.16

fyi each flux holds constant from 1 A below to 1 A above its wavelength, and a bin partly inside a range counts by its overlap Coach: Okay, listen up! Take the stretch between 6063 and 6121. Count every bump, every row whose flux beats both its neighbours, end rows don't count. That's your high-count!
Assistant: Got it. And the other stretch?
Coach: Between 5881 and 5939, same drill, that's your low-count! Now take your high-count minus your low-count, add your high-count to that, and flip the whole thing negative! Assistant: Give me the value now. -10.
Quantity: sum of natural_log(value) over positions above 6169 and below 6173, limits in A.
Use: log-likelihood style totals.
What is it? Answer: 3.24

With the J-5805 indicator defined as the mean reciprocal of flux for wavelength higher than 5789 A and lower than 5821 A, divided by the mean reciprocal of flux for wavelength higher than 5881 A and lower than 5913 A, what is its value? 1.00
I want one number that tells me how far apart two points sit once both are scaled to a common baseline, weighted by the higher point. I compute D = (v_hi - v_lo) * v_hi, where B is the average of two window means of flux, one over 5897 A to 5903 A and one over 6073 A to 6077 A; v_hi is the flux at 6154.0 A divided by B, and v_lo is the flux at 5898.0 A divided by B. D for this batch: -0.020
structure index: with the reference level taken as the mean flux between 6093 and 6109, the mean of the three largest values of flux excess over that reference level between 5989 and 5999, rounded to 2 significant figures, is 0.12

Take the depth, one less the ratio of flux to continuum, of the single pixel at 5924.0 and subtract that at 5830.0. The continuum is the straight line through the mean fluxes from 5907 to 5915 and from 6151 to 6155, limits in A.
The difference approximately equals -0.10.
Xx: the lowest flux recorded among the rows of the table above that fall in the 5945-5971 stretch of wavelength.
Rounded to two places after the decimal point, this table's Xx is 4.84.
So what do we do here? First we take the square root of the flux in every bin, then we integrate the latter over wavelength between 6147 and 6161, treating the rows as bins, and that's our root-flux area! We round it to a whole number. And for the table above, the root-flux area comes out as 32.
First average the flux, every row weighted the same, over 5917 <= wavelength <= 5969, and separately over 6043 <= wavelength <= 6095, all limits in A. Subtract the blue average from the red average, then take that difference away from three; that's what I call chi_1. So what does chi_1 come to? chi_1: 3.08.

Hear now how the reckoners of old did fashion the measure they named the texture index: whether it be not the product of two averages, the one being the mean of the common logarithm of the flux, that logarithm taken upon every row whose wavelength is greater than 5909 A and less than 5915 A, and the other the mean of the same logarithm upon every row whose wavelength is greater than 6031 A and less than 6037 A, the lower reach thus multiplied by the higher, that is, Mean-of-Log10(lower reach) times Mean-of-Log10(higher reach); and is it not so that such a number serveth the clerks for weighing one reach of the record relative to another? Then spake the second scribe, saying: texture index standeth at 0.518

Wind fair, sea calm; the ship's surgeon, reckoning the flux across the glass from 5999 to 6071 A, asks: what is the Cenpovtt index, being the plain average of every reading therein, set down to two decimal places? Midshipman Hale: 5.16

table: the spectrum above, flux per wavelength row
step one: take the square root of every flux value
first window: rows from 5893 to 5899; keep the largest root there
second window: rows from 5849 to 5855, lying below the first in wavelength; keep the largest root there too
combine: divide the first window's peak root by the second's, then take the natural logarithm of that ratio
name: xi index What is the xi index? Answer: 0.011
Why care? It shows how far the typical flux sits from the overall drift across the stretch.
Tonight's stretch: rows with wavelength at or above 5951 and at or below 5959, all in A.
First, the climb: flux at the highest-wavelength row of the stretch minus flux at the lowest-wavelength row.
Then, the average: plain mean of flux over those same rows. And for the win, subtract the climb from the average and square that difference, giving 29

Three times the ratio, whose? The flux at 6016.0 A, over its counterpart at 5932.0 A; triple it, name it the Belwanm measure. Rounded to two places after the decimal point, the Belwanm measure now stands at 3.17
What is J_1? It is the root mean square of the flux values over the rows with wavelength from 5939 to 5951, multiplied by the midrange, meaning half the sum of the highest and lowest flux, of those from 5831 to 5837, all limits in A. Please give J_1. 25.8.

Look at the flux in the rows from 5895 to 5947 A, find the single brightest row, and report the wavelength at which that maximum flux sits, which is 5928.0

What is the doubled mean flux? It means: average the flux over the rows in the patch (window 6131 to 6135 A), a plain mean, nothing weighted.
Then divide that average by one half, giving 10.3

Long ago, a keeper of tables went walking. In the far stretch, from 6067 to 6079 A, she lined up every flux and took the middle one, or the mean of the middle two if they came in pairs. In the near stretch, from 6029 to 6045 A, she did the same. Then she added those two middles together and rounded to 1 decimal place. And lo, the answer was 10.3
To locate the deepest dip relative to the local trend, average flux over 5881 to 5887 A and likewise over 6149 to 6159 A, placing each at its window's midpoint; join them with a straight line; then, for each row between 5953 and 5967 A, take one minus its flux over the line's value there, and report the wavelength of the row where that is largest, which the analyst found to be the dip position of 5962.0 A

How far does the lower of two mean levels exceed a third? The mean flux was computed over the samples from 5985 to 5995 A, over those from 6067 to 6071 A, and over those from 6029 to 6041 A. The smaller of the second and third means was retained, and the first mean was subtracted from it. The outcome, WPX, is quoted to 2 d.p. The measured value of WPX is -0.04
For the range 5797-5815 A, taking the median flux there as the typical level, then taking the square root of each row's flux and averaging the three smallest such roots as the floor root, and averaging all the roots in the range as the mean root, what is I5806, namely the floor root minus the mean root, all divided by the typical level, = -0.012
